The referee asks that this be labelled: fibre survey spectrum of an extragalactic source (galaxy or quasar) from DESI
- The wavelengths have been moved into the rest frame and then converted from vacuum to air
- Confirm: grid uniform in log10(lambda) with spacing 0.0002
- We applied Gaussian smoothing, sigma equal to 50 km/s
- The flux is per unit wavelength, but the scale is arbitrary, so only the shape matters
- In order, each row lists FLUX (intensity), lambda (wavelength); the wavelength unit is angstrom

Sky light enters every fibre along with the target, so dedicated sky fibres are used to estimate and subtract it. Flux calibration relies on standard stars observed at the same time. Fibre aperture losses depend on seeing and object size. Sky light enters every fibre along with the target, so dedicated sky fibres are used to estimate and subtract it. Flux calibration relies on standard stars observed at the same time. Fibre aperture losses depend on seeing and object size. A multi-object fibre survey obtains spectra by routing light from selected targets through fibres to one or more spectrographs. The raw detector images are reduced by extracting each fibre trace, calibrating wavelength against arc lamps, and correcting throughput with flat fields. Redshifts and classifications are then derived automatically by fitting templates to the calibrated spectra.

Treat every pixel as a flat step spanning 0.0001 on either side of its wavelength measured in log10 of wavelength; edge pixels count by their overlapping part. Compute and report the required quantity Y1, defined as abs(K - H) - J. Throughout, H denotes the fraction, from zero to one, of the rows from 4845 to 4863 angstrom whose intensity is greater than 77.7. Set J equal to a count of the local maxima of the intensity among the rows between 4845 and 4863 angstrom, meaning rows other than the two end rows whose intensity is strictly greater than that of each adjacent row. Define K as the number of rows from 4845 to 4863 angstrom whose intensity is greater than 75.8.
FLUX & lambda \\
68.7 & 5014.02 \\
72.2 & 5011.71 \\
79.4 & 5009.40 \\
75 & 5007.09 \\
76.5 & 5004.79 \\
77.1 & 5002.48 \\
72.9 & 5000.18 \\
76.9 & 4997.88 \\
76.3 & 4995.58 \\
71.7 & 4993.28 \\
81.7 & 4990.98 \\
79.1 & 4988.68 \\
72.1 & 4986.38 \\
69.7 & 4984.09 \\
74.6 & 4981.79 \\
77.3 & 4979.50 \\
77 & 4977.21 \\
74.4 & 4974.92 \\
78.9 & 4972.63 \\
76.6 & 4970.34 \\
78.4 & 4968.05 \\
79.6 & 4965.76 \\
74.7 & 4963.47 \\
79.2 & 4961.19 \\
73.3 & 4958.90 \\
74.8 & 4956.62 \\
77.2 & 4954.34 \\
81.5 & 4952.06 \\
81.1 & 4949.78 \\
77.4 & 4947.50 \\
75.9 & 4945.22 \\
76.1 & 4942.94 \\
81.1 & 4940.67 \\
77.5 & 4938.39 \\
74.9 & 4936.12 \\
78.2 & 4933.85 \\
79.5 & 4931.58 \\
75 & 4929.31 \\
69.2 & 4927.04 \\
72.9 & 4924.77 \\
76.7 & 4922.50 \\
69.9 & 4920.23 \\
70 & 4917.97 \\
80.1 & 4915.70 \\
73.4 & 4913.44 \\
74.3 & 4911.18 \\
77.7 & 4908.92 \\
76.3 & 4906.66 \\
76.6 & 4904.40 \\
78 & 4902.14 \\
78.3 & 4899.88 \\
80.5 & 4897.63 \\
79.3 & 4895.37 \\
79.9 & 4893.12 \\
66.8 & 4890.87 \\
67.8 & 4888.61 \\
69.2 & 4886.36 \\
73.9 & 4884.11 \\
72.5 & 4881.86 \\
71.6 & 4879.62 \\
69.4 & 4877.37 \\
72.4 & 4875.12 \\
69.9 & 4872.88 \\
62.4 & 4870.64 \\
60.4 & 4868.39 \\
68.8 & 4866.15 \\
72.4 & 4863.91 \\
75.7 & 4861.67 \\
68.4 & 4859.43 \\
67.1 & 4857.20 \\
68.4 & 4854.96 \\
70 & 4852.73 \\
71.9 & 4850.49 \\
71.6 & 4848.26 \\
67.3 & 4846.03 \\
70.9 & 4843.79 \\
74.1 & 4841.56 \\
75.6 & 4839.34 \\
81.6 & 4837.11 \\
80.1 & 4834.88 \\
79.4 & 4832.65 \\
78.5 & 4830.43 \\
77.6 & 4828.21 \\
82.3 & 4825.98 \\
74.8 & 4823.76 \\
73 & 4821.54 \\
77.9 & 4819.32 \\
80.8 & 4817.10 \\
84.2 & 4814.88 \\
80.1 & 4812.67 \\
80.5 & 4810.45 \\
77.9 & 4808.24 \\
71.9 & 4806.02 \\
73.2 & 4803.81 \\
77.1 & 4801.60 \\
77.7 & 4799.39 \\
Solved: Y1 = -1.0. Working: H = 0.0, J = 1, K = 0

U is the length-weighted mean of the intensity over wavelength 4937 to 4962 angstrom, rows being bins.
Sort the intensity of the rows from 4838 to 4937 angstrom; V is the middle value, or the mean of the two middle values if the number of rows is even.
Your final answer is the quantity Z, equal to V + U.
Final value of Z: 150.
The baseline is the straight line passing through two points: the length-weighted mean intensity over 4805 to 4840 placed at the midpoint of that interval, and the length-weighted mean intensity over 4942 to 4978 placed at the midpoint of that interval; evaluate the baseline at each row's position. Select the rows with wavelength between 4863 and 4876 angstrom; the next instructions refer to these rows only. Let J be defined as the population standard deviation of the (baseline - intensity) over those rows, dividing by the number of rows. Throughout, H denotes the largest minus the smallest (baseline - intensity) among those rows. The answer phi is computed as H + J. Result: 16.7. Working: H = 12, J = 4.7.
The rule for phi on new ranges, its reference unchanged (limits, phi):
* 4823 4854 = 19.2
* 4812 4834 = 14.3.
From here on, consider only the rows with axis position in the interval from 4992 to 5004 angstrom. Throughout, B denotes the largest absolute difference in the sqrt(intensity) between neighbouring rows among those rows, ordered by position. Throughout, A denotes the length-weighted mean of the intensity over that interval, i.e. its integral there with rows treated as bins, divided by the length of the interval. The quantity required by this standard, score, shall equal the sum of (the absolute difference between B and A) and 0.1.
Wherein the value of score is 74.9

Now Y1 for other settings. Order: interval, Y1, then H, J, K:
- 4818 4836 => 4.4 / 0.6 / 1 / 6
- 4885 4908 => 4.5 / 0.5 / 2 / 7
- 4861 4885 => -1.0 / 0.0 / 1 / 0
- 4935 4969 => 6.6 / 0.4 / 4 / 11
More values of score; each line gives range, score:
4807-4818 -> 80.5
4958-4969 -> 76.8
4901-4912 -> 76.5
